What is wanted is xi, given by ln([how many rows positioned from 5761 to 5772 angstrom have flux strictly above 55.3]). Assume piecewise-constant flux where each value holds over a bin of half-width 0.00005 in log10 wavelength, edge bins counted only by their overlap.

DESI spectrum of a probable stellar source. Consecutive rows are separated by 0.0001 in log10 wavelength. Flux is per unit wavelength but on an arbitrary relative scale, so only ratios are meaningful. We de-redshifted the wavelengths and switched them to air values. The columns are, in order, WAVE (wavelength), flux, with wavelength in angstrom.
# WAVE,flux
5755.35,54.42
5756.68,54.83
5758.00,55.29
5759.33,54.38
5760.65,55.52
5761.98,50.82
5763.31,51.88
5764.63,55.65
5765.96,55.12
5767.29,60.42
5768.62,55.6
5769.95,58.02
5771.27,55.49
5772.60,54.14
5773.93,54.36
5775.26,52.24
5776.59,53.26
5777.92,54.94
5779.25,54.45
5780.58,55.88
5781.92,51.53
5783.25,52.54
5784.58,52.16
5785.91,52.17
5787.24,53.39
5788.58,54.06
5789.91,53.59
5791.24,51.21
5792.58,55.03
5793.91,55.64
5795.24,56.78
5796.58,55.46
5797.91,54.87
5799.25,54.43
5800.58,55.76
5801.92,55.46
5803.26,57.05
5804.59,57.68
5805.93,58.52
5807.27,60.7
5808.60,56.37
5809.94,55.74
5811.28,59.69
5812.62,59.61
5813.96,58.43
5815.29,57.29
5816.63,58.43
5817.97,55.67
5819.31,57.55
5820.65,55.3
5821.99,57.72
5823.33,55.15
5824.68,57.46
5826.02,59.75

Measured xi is 1.6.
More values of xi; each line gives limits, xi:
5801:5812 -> 2.1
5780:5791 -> 0.0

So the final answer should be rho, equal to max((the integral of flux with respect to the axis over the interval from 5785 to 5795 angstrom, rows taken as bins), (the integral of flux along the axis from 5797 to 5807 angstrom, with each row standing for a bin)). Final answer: 564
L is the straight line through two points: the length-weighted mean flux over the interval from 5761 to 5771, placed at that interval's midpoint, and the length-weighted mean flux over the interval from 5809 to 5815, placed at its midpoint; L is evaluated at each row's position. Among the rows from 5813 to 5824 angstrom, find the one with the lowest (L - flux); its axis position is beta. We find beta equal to 5813.96 angstrom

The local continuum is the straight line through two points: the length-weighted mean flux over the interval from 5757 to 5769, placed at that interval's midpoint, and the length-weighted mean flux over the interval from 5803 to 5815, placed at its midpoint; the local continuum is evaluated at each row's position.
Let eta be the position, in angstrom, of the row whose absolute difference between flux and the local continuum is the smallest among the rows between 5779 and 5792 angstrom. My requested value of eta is 5780.58 angstrom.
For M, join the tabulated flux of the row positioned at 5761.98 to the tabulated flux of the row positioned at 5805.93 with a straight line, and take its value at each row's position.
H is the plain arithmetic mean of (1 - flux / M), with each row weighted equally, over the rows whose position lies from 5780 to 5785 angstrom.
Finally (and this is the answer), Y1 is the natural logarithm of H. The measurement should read -3.7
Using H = 0.026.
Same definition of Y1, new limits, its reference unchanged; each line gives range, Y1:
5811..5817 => -3.9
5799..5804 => -3.3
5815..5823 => -2.8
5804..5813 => -4.5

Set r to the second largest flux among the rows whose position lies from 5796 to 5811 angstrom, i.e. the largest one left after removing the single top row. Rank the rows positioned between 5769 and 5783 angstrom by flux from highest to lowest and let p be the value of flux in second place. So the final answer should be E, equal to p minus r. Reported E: -2.6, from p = 55.88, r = 58.52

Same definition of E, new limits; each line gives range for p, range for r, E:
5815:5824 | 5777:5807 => 0.0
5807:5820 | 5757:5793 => 1.7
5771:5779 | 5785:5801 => -0.8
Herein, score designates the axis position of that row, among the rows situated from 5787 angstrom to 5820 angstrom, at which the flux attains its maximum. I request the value 5807.27 angstrom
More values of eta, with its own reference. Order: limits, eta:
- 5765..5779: 5765.96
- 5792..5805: 5804.59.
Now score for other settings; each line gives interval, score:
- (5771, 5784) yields 5780.58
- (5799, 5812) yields 5807.27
